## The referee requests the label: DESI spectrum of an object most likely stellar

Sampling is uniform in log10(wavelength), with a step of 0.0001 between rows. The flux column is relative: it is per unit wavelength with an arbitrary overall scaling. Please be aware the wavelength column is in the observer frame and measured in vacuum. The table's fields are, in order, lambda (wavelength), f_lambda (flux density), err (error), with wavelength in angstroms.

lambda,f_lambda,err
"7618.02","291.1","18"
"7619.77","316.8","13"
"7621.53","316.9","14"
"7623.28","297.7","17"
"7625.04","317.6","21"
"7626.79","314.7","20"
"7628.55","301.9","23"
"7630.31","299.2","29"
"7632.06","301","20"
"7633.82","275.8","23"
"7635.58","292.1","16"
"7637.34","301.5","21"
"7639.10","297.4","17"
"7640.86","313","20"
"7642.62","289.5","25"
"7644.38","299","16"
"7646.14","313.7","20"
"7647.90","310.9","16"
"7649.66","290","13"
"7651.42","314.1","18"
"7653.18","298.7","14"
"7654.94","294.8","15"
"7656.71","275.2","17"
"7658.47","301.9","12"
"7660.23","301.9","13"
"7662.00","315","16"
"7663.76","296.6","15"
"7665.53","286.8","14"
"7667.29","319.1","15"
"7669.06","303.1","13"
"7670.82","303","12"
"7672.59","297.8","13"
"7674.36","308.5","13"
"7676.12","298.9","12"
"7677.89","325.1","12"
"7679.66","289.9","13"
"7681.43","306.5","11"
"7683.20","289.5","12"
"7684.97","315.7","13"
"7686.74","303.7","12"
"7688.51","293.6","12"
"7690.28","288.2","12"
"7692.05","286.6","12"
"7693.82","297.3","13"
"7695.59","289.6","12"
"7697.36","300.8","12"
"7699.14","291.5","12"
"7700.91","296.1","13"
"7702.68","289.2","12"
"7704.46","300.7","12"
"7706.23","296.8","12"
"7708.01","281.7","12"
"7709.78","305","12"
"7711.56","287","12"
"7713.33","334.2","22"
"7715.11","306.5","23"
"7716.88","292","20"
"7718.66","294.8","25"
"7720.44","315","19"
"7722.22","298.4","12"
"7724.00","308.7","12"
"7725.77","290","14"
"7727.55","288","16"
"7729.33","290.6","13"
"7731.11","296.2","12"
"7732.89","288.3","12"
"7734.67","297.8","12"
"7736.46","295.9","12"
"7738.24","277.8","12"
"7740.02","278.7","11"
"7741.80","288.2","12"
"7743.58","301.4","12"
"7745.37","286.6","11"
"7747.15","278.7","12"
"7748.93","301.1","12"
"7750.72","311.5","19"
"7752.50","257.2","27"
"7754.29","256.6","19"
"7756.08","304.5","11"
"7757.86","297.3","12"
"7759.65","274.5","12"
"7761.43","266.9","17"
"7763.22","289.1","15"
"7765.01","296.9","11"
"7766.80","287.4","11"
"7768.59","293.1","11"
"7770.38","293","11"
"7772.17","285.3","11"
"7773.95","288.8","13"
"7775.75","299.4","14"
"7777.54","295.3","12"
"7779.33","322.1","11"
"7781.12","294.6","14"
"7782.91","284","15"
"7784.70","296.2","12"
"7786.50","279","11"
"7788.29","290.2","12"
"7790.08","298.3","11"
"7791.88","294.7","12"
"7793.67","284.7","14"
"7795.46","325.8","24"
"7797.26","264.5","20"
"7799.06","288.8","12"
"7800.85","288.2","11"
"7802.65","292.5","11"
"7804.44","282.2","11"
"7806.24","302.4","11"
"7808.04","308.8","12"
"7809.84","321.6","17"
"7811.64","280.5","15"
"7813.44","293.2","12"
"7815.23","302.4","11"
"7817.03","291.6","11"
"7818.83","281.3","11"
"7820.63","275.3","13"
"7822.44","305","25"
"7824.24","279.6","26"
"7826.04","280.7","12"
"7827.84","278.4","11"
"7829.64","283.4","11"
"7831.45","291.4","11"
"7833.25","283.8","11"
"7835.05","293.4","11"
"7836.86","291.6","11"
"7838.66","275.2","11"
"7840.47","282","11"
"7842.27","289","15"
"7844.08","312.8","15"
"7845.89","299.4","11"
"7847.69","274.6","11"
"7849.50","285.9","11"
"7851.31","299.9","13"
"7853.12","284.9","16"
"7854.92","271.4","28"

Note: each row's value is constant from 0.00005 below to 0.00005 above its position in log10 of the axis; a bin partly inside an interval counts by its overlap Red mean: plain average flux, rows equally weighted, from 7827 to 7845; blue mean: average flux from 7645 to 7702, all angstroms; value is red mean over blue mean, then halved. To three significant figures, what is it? 0.480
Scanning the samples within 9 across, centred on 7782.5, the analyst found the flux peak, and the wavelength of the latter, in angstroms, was 7779.33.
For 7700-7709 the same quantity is 7704.46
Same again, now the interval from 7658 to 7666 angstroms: 7662.00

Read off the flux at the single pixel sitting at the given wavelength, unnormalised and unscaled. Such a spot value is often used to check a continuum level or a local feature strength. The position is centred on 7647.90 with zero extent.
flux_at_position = 310.9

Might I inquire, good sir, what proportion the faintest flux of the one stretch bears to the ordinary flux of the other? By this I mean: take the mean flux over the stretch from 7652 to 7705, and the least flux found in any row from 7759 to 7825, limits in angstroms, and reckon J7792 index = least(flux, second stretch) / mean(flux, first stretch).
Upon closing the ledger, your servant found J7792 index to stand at 0.885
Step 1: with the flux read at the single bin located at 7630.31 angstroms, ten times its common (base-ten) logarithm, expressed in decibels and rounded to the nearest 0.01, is 24.76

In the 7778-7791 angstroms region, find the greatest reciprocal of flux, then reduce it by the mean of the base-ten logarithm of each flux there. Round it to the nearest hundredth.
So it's -2.47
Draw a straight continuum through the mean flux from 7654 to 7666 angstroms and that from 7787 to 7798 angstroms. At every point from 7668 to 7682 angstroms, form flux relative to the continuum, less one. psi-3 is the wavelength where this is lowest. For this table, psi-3 7679.66 angstroms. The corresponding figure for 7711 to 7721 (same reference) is 7711.56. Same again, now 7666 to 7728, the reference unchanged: 7708.01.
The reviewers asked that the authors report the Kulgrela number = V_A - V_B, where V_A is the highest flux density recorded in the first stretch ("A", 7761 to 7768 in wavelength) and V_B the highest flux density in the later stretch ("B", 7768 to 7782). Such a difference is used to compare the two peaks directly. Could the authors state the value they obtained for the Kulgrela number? -25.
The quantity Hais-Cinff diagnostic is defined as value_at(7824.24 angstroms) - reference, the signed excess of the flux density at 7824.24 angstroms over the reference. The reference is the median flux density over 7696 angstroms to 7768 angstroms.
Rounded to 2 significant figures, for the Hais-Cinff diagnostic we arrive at -14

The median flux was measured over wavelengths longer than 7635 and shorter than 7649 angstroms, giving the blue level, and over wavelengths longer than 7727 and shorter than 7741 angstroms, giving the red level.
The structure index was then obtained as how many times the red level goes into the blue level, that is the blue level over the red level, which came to 1.04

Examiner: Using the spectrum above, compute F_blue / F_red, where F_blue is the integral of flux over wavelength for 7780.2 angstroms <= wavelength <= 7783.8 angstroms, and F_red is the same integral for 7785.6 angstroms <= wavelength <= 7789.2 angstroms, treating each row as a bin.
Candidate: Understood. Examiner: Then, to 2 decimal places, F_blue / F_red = 1.02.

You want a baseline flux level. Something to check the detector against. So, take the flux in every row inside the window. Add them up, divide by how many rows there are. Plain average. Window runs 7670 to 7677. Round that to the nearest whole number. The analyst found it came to 302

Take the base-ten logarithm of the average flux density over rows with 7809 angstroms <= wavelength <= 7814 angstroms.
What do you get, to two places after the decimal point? 2.47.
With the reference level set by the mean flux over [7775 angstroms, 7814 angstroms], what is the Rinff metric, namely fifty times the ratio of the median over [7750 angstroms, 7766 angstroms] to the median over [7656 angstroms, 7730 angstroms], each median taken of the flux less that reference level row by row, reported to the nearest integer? -107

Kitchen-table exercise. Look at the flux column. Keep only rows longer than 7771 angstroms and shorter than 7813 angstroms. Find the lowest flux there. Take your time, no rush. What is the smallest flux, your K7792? 264.5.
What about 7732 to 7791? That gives 256.6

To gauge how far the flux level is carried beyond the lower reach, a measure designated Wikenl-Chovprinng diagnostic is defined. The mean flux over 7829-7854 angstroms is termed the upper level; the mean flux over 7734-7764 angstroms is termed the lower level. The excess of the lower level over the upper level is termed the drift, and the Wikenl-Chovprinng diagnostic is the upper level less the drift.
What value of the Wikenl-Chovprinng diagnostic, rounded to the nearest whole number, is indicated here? 292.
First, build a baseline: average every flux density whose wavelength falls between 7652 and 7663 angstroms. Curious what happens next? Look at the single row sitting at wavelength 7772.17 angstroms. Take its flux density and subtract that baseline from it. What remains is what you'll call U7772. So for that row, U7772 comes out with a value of -13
